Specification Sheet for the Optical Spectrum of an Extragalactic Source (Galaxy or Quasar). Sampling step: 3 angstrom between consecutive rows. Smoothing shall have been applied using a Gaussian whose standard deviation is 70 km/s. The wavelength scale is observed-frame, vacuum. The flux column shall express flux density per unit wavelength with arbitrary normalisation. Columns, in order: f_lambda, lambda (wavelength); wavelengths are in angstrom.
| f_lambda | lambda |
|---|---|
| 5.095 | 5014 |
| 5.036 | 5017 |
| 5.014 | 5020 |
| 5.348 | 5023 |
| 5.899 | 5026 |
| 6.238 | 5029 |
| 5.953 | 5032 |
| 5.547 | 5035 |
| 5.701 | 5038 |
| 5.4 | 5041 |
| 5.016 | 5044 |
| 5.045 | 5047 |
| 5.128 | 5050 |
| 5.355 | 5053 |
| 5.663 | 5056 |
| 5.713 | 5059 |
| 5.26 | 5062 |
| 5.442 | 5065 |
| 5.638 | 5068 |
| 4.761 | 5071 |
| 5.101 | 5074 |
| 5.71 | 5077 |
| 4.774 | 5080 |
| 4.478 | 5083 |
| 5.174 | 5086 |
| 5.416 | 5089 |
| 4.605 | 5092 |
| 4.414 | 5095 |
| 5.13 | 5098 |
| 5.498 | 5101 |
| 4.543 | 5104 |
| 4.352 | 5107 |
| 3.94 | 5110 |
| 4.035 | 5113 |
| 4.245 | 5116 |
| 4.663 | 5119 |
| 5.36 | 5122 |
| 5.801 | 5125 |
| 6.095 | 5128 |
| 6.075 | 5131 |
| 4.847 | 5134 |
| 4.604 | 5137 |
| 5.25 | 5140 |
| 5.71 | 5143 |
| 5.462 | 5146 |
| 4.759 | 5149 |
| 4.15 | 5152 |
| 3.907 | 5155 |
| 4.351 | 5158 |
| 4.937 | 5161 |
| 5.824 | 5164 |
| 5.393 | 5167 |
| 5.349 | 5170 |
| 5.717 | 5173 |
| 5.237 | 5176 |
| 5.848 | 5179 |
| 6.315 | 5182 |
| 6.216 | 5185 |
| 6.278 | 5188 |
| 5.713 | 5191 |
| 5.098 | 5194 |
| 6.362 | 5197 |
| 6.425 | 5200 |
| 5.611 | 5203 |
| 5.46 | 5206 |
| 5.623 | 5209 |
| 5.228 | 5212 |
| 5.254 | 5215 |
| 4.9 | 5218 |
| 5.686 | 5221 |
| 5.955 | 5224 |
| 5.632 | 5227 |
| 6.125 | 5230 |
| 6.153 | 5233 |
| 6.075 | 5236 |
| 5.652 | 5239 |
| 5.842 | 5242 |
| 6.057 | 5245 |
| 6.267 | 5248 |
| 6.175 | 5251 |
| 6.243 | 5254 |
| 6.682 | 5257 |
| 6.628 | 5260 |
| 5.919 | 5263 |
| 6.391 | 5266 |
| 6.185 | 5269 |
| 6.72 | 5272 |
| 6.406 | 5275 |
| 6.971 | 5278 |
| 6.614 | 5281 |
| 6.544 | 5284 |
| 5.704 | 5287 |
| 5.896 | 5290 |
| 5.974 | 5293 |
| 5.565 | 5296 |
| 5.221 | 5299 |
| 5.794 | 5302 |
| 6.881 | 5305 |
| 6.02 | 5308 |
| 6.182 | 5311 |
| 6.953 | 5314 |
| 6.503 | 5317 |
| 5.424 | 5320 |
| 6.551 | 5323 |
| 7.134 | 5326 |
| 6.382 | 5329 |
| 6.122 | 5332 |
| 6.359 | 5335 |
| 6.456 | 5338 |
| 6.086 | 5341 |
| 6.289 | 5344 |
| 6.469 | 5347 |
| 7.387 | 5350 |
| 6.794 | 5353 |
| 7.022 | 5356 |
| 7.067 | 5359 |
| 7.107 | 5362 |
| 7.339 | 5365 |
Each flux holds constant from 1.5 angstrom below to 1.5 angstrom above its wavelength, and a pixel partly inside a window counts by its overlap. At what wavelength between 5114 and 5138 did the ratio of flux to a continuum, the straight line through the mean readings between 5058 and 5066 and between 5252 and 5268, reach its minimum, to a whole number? 5116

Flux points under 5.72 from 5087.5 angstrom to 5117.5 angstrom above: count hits 10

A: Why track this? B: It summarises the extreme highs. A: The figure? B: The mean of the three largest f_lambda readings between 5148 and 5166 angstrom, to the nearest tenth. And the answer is 5.2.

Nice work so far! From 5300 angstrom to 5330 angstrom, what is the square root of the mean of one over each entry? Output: 0.40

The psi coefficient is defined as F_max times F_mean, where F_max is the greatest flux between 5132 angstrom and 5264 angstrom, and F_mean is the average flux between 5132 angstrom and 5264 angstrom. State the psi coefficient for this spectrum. 37.5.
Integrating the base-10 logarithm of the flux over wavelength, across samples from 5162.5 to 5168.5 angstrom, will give 4.49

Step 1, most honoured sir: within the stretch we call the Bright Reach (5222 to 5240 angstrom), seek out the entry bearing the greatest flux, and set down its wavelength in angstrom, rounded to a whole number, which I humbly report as 5233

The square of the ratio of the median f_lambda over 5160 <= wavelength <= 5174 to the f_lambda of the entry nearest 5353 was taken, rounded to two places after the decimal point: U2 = 0.63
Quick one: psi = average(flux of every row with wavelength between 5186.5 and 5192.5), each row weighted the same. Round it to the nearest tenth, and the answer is 6.0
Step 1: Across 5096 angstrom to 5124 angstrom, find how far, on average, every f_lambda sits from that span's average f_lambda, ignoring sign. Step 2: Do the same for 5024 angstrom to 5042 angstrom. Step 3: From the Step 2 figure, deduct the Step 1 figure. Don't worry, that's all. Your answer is -0.22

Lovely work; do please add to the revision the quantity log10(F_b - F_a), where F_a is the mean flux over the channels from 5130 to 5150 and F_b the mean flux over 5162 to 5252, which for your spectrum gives -0.27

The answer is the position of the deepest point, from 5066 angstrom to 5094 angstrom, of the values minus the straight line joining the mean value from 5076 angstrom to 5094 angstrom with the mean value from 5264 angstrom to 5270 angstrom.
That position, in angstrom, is 5083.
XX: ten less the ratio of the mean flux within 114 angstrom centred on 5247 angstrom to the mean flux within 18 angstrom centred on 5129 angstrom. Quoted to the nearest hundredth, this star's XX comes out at 8.91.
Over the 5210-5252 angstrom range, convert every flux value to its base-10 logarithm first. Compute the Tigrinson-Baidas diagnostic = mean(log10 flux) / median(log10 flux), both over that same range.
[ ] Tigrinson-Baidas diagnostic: 0.99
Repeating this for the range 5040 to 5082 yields 1.00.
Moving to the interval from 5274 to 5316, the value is 1.01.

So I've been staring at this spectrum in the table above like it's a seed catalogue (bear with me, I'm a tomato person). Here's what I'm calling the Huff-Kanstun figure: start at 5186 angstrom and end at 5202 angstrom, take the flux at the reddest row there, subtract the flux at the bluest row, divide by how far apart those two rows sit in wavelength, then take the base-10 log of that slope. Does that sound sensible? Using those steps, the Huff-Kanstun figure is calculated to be -1.9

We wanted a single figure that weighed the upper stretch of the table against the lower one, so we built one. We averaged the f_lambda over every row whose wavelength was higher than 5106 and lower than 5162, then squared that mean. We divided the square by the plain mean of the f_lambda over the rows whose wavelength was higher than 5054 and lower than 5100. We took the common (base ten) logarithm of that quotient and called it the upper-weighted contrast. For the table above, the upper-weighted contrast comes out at 0.66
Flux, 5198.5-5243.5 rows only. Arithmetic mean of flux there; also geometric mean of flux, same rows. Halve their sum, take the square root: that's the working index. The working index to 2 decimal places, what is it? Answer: 2.39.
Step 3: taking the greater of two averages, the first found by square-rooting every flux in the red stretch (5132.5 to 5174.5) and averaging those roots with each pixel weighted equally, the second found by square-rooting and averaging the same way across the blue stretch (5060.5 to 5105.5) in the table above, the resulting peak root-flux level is 2.25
